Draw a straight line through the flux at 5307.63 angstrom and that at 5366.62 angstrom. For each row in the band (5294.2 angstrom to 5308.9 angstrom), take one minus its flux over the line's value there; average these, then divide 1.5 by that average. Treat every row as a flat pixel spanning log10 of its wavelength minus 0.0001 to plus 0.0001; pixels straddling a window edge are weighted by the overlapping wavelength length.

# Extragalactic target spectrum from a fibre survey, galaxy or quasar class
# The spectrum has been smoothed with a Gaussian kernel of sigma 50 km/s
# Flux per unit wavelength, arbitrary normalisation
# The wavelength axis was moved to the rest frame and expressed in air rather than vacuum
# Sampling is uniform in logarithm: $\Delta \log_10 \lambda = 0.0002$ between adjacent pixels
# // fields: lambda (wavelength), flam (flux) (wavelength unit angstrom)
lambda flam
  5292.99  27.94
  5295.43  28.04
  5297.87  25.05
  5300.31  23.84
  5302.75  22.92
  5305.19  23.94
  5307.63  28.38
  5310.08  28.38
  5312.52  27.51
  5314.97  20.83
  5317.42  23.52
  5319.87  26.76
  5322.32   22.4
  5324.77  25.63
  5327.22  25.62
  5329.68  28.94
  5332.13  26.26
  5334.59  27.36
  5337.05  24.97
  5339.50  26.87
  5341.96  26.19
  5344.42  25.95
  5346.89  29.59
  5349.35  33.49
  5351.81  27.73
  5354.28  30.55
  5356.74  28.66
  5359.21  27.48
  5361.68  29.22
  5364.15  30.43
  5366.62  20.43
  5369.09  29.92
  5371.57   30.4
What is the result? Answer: 11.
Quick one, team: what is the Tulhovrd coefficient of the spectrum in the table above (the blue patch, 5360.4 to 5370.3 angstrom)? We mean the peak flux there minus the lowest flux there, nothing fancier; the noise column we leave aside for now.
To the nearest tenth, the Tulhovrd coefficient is 10.0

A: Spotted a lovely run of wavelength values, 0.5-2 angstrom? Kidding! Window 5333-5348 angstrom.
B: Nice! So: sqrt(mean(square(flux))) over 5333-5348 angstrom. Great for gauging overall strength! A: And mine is 26.9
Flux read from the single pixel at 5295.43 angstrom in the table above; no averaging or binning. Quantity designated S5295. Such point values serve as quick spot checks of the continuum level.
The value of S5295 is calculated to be 28.04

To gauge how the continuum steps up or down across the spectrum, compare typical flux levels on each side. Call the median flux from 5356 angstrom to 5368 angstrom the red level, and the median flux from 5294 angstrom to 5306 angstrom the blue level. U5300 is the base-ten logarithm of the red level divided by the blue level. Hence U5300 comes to 0.08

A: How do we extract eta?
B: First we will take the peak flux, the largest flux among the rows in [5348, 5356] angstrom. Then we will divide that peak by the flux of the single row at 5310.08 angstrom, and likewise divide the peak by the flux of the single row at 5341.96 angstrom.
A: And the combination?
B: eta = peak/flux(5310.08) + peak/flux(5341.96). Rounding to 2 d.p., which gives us 2.46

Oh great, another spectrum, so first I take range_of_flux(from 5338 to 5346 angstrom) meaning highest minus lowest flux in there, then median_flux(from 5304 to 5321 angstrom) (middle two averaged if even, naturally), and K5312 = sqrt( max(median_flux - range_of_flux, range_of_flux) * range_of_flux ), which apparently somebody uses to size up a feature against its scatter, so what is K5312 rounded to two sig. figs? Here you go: 4.9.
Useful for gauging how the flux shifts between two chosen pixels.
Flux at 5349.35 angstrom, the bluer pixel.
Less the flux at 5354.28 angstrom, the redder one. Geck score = 3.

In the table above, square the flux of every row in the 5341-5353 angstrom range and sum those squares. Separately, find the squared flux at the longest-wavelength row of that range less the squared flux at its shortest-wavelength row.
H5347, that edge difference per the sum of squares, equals 0.02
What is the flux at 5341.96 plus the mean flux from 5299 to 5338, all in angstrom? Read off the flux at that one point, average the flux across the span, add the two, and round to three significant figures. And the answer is 51.6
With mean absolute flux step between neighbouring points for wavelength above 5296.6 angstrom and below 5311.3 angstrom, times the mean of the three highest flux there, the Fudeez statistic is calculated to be 41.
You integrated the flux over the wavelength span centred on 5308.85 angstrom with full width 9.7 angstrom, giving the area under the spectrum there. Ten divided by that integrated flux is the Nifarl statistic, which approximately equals 0.04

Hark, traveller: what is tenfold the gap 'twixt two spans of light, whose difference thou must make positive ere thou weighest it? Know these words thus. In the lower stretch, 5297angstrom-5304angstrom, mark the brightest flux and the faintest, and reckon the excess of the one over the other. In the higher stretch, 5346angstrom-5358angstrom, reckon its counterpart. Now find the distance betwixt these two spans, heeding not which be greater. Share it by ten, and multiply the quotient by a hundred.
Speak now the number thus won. 36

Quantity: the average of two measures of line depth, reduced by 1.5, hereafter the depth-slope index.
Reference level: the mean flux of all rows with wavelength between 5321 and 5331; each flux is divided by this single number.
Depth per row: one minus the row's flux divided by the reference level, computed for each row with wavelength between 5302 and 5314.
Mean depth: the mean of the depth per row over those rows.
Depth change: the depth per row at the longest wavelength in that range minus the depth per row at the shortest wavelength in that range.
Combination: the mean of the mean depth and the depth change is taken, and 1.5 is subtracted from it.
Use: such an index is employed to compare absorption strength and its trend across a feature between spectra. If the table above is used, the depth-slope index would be -1.60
